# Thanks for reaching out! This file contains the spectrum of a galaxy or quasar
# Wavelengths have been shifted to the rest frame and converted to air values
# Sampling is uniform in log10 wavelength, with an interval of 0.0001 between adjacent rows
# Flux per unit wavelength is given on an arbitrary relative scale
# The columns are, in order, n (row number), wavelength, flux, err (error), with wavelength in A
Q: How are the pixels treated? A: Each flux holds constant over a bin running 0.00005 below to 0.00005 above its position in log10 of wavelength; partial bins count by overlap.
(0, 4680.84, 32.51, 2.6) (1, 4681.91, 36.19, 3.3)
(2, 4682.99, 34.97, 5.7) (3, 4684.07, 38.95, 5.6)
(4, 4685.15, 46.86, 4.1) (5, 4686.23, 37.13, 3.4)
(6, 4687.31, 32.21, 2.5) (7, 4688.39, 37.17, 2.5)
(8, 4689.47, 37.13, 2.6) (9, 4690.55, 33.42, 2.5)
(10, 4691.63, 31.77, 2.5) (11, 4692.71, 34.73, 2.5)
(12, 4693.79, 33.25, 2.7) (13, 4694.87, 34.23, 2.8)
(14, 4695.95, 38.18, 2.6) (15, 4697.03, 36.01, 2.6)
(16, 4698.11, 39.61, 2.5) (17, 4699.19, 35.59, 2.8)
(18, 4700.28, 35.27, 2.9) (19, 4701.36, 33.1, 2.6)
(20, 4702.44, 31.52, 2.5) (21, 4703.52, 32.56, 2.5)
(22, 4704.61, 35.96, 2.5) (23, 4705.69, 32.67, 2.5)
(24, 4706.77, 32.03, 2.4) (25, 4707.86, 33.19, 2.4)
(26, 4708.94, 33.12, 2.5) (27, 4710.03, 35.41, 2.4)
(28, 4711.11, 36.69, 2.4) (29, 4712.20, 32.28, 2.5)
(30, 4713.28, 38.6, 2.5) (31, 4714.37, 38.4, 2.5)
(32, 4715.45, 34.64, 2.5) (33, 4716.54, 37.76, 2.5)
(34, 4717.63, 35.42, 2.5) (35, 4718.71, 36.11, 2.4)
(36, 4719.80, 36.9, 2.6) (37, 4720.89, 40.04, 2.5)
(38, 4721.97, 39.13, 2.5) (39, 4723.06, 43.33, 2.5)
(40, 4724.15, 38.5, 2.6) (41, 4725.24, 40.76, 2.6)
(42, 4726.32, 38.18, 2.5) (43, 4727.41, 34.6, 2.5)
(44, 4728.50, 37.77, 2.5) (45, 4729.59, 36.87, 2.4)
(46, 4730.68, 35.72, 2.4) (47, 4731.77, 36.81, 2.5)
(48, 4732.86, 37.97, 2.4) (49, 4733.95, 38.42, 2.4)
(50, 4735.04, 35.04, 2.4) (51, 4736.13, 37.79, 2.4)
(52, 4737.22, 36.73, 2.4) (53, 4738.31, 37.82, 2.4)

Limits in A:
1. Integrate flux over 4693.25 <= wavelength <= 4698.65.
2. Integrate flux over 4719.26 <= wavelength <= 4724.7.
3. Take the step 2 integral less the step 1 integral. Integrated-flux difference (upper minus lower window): 19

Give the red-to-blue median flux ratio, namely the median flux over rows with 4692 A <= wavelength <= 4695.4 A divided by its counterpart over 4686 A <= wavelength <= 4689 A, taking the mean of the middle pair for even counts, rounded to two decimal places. 0.92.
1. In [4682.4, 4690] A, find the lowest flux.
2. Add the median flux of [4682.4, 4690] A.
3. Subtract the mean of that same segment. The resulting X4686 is 31.6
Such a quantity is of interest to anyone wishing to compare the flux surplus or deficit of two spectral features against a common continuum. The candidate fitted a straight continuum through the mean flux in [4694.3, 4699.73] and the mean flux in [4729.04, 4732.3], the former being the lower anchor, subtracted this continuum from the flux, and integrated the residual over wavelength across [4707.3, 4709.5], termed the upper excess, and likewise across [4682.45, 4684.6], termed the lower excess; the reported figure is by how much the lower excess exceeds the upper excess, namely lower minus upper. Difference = 8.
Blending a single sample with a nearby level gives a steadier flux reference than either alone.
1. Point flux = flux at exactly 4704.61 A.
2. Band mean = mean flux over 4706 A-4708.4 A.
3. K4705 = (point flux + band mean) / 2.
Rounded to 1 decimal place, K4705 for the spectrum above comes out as 34.3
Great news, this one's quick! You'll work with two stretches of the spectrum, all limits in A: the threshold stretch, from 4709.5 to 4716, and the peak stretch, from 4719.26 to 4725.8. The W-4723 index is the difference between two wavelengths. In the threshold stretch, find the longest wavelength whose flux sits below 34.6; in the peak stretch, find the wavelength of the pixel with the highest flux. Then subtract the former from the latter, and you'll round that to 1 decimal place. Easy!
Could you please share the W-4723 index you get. 10.9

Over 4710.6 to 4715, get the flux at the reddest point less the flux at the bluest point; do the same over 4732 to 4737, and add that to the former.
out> 2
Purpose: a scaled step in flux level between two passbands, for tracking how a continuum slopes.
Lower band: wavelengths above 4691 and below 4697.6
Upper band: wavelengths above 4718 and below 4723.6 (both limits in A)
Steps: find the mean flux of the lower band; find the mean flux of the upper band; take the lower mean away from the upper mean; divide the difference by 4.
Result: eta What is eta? 1.1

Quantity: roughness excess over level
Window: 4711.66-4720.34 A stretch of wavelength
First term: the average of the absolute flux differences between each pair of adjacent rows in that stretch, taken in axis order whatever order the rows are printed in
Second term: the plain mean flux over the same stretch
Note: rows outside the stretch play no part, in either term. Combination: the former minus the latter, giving -33.8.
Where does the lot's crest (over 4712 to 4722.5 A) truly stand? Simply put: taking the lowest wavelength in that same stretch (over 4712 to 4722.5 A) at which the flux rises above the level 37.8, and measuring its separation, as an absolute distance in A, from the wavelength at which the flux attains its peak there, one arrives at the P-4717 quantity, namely 7.6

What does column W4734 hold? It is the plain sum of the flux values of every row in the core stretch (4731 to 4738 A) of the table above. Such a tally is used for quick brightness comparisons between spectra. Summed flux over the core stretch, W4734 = 223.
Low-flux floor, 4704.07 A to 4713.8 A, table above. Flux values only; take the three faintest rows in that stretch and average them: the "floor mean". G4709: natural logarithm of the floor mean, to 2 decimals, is 3.48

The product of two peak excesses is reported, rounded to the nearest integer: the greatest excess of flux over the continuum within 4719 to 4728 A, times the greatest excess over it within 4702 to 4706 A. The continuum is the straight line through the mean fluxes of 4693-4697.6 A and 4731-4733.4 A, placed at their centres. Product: 0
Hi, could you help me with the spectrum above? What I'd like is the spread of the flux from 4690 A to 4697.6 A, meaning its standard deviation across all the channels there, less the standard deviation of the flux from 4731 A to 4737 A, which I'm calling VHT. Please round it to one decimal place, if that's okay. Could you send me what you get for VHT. 0.7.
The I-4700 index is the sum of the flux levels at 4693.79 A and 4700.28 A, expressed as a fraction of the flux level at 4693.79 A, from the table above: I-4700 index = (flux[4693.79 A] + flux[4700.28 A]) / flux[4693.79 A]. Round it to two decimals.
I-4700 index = 2.06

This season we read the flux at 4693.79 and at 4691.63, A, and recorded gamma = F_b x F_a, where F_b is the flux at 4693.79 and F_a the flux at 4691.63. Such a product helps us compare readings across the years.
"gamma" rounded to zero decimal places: 1056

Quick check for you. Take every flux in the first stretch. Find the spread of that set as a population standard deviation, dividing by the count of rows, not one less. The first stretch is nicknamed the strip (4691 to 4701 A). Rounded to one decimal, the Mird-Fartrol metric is 2.2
